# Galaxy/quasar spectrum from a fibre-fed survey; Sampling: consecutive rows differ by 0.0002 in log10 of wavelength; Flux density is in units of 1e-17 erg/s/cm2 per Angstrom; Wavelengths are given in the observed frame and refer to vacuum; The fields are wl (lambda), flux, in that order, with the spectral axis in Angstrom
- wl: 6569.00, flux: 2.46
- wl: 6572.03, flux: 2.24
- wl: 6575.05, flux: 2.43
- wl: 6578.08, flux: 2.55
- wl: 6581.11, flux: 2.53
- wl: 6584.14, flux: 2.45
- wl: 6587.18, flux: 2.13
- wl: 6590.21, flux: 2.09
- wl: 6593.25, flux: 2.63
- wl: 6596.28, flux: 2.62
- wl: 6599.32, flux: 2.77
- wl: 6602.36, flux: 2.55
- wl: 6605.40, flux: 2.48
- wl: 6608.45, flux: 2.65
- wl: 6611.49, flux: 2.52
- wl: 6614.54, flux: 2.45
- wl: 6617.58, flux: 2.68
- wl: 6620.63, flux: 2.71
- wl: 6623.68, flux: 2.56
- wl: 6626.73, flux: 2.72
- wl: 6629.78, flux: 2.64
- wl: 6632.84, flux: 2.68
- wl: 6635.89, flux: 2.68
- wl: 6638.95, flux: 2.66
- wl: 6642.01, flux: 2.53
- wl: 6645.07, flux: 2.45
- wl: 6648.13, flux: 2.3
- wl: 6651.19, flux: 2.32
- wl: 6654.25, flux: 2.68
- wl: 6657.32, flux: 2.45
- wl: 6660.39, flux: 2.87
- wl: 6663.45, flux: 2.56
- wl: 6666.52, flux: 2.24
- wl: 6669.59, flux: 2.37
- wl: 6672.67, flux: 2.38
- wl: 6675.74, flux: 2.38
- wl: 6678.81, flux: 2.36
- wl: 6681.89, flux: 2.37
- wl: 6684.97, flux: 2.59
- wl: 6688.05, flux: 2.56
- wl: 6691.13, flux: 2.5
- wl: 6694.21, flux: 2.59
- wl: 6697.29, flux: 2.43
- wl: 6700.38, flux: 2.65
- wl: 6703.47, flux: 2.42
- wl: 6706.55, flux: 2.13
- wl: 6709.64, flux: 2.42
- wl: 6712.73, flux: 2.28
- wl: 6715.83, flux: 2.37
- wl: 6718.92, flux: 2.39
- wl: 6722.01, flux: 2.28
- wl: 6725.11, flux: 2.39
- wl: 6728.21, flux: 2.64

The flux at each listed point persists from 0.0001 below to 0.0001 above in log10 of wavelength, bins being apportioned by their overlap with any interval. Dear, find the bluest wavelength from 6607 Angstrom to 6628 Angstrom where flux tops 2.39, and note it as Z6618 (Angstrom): 6608.45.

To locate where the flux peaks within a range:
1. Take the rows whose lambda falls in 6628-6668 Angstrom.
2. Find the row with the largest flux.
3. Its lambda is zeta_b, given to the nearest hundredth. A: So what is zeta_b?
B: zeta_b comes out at 6660.39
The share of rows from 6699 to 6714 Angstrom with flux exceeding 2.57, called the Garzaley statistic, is 0.20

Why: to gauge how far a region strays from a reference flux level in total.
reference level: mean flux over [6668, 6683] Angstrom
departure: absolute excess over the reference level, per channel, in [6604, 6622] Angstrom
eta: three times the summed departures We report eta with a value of 3.8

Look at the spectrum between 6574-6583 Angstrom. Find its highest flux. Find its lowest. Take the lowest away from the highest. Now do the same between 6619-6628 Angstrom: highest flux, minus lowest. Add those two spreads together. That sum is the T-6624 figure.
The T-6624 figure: 0.3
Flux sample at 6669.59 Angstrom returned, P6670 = 2.37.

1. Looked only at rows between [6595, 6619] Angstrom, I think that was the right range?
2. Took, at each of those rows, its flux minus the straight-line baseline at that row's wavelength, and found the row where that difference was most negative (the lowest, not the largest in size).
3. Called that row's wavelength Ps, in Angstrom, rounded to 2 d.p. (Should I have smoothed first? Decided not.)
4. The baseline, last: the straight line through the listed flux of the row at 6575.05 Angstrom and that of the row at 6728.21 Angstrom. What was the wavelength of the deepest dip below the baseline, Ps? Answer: 6614.54 Angstrom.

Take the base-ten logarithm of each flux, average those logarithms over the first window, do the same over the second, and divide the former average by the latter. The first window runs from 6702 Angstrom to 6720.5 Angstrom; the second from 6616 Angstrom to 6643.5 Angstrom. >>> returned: 0.87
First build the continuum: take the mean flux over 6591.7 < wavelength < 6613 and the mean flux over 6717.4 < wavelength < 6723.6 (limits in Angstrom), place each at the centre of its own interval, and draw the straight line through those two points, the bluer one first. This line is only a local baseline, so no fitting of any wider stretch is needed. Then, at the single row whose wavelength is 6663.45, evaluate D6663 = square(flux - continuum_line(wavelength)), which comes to 0.009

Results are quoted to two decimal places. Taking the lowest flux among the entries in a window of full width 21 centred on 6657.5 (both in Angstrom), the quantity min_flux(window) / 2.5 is 0.90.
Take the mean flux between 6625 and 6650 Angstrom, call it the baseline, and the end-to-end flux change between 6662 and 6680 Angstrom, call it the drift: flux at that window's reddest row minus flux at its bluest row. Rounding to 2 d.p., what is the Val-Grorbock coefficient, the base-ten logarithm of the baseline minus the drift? 0.44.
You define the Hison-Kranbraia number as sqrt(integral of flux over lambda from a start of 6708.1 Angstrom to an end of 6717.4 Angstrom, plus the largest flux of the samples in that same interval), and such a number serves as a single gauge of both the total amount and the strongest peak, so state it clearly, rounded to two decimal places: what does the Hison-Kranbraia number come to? 4.93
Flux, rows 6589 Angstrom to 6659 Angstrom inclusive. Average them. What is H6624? 2.56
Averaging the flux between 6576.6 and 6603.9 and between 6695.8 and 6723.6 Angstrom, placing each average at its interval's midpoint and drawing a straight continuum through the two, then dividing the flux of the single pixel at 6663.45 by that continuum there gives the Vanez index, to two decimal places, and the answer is 1.06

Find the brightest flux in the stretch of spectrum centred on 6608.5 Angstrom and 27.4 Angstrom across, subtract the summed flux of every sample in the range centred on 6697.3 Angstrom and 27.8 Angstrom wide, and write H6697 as -19.5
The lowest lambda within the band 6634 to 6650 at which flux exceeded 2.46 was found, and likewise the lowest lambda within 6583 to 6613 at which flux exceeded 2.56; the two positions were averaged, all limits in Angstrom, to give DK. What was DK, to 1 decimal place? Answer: 6614.6 Angstrom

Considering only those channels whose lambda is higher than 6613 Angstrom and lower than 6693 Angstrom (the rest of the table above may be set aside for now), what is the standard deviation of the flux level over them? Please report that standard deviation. 0.16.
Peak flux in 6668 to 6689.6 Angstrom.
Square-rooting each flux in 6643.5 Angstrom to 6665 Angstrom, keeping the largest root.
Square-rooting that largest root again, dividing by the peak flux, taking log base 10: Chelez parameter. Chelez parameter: -0.30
